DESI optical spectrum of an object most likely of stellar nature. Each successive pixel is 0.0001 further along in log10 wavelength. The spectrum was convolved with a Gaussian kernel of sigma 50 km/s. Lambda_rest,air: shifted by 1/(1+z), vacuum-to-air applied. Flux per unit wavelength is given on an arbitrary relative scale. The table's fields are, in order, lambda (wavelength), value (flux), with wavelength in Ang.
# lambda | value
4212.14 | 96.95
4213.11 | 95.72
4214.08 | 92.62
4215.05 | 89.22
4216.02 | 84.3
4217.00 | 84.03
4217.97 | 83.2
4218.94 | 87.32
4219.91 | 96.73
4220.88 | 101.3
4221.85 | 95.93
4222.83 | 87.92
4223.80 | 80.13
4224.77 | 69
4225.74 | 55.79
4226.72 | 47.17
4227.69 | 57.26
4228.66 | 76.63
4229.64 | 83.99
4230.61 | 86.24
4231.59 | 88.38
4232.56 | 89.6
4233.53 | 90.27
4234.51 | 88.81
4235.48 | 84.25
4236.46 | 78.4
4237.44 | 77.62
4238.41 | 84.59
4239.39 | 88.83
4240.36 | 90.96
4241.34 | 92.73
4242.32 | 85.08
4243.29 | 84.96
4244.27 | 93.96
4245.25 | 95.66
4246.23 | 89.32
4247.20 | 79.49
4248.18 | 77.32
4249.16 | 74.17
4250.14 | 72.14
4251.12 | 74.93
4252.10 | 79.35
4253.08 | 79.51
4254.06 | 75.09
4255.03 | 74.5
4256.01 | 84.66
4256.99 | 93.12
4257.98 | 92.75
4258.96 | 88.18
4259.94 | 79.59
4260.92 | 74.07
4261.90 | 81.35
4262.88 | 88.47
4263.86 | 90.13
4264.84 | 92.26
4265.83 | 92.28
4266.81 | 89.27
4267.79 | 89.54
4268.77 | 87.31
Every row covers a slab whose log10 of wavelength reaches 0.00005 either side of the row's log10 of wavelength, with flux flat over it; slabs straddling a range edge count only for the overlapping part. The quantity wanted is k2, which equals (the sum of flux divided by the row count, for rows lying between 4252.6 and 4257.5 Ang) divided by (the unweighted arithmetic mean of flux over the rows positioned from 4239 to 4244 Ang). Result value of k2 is 0.92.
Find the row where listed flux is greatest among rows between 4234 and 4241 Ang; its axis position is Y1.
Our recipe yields 4240.36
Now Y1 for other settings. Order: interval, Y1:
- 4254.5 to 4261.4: 4256.99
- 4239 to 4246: 4245.25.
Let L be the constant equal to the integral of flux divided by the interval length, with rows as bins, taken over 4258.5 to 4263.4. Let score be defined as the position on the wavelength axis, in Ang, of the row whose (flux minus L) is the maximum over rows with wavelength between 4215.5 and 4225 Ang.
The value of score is 4220.88 Ang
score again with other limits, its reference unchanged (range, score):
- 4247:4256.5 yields 4256.01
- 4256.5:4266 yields 4256.99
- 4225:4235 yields 4233.53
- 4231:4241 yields 4240.36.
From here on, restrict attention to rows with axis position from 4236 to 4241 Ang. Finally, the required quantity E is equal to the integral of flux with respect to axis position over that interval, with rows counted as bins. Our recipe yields 422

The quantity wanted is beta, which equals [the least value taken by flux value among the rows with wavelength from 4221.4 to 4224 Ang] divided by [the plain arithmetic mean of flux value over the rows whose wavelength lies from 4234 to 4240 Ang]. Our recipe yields 1.0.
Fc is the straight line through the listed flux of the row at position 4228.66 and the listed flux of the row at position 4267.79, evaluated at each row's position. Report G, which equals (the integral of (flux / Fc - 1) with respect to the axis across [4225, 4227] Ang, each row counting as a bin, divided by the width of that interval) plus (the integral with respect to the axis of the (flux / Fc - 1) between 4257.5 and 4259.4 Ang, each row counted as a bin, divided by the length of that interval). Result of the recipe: -0.24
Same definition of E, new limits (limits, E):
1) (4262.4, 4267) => 416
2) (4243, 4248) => 440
